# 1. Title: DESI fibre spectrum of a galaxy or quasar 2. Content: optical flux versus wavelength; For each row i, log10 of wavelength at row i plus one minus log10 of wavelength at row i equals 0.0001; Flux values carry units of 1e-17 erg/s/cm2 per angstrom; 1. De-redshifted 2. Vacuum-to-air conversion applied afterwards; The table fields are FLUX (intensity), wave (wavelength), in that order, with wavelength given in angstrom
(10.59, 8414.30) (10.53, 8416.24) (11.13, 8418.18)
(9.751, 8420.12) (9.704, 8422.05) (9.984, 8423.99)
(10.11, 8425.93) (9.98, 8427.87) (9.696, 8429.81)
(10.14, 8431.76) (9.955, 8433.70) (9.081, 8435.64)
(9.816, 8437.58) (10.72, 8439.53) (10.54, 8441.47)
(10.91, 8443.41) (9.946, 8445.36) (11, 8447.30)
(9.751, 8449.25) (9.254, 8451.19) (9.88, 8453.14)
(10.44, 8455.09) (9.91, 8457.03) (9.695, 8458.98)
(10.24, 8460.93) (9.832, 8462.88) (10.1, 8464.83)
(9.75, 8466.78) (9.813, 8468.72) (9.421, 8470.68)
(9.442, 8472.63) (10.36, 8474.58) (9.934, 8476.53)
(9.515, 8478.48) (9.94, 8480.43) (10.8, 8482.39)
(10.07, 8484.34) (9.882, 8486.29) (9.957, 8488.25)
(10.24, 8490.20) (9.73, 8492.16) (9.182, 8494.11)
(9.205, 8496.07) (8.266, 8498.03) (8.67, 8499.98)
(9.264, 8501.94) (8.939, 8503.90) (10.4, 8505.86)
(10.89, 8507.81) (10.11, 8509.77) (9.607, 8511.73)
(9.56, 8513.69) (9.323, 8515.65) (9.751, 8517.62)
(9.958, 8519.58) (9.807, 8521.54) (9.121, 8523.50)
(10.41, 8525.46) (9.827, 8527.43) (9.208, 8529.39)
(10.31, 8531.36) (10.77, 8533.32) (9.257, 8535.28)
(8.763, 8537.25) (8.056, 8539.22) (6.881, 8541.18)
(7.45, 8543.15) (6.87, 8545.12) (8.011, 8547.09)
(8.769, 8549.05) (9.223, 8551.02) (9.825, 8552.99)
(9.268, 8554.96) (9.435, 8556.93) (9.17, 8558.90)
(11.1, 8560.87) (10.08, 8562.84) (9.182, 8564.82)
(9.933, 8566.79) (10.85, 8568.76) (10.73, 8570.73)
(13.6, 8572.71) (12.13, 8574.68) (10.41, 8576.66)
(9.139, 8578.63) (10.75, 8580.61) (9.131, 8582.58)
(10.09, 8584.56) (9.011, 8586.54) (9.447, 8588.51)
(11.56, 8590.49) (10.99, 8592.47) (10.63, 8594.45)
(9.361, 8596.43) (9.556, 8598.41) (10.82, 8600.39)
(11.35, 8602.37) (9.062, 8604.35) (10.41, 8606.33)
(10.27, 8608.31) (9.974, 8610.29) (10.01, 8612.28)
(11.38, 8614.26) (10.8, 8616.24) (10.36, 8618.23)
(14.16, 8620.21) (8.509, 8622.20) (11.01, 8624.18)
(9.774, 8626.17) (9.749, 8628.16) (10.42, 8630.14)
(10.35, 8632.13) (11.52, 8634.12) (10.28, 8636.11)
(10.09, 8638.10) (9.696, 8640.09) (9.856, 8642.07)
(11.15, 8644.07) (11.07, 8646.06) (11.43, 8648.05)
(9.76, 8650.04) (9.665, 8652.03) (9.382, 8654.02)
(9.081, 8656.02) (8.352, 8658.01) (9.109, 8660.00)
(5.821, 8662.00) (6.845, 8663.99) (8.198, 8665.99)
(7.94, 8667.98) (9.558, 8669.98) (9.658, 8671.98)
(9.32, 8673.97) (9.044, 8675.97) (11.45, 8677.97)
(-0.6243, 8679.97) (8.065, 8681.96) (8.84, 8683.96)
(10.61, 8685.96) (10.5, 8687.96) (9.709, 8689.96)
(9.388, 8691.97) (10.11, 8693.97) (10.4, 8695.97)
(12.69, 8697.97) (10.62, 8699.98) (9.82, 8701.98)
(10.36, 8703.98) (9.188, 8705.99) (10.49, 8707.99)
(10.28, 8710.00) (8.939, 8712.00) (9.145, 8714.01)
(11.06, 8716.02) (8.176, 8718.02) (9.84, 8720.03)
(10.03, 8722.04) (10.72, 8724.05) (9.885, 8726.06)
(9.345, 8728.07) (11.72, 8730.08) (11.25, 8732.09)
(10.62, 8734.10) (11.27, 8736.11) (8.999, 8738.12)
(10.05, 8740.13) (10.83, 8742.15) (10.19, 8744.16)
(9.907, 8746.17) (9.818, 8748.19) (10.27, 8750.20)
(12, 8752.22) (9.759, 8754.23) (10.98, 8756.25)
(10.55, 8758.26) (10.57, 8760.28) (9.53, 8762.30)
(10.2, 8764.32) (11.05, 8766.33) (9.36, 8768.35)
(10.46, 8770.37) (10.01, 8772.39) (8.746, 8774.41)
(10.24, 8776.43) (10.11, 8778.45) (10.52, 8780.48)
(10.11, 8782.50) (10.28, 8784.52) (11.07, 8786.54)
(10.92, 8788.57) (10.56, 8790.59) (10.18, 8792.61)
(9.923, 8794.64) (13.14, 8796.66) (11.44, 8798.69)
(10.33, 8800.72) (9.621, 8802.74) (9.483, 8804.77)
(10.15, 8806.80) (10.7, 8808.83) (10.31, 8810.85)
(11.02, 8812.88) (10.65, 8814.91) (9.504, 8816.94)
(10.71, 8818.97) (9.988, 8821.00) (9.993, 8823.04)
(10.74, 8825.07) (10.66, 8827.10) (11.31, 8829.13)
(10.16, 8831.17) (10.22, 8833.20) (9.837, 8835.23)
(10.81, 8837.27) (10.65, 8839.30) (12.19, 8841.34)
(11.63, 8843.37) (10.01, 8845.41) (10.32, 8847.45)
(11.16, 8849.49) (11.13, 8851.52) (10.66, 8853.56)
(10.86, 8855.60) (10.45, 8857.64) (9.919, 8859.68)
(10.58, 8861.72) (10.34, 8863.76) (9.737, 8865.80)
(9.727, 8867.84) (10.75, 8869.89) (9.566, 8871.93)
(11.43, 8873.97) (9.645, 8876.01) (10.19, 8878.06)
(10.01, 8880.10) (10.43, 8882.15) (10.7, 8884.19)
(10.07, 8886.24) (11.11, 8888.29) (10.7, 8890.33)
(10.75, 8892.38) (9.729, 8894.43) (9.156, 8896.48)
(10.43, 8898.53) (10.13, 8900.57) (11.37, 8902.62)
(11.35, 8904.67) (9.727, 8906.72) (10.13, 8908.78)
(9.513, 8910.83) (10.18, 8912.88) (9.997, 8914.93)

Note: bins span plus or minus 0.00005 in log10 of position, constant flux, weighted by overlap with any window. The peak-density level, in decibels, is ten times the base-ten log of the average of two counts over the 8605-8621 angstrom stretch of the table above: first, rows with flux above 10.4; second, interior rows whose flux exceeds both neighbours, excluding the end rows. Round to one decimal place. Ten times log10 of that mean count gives 4.0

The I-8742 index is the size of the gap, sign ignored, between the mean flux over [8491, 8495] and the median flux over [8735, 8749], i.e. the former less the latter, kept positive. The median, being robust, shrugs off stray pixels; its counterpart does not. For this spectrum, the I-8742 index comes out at 0.6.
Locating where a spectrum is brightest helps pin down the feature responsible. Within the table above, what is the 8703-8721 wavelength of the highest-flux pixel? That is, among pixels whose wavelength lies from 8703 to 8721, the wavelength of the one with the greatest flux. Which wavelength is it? 8716.02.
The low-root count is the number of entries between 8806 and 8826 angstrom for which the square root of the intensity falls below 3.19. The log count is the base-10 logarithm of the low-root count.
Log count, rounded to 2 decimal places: 0.60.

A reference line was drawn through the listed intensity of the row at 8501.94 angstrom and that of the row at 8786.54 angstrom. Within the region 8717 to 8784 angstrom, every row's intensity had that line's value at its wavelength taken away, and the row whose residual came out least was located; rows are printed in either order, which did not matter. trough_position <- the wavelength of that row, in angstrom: 8718.02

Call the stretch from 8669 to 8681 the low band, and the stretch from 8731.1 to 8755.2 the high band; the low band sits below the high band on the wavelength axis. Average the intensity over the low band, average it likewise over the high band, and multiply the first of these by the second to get 84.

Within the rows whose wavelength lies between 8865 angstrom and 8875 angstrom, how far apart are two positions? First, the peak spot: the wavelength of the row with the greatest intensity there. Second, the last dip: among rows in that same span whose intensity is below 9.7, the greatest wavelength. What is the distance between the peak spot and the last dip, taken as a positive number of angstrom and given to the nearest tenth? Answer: 2.0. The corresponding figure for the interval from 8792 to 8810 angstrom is 8.1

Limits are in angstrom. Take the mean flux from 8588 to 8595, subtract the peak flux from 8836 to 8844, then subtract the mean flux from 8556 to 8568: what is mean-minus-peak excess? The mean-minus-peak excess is -11.3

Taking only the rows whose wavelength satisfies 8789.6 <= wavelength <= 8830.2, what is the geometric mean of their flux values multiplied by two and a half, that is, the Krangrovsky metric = 26.2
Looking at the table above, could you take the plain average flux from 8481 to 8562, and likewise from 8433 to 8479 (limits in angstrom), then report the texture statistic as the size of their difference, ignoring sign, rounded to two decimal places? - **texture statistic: 0.57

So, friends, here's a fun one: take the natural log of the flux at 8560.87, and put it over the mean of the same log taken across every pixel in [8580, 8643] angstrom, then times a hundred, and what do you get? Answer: 103.3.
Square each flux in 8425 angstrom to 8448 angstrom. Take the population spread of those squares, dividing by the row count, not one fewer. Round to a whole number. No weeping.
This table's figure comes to 11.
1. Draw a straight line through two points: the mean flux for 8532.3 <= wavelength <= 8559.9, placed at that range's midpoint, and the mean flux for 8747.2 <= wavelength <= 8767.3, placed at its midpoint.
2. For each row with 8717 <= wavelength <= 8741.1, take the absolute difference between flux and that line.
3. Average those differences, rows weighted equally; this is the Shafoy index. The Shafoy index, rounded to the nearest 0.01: 0.80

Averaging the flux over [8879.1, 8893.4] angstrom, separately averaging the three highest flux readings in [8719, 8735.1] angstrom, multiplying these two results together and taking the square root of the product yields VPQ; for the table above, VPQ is 10.9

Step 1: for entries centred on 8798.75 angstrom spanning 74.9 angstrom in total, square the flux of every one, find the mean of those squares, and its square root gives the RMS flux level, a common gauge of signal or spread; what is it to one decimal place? 10.4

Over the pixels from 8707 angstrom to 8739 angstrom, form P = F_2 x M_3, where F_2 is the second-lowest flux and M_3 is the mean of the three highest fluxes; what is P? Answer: 102.0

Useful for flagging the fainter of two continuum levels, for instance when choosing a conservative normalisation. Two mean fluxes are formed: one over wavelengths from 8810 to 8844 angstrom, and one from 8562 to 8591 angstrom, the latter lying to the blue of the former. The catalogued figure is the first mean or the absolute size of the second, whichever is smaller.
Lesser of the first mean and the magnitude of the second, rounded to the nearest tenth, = 10.4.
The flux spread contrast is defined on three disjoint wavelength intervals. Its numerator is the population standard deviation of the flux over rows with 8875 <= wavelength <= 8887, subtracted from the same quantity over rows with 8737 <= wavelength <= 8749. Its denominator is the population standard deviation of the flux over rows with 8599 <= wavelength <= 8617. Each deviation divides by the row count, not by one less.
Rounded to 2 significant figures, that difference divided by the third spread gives 0.30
